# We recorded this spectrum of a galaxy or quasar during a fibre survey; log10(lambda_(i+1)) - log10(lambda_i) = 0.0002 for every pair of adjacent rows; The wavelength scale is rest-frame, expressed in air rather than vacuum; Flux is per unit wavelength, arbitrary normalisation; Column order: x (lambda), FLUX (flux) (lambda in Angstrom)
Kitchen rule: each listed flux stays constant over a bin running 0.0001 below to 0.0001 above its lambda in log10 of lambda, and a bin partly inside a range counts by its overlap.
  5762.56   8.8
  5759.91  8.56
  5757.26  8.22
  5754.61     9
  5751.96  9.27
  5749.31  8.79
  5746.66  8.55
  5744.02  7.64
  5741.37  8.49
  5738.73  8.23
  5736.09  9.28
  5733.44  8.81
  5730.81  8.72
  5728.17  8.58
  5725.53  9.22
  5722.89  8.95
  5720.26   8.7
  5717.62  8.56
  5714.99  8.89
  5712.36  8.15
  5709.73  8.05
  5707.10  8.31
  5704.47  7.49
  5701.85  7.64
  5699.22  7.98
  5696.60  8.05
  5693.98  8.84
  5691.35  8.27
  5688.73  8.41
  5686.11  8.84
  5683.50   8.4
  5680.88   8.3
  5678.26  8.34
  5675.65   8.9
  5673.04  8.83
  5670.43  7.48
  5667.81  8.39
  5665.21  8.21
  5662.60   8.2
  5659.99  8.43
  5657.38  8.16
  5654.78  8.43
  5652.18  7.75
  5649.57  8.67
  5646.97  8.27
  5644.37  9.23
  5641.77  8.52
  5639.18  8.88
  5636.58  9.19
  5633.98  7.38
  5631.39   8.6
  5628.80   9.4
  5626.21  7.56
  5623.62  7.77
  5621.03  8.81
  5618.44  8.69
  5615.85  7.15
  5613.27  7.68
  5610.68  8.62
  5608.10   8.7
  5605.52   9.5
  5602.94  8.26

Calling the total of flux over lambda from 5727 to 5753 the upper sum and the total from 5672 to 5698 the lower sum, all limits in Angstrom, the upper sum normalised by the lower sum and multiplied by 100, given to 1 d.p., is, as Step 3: 101.4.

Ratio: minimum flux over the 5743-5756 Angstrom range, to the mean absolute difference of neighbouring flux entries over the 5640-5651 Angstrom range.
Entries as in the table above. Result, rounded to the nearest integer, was 11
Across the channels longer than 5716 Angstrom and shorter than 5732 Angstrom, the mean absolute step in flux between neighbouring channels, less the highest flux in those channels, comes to -8.93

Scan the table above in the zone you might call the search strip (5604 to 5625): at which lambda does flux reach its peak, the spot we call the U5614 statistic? 5605.52 Angstrom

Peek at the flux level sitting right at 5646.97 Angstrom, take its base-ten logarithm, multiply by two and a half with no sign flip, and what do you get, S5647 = 2.294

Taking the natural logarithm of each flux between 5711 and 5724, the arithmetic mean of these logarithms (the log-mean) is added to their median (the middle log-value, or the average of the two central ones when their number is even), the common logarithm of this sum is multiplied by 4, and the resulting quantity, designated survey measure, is 2.54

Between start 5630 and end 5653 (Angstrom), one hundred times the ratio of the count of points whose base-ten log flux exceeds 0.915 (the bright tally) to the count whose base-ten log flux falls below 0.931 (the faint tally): 175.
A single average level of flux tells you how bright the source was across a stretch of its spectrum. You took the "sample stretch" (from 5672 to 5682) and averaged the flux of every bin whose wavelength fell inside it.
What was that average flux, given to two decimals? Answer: 8.59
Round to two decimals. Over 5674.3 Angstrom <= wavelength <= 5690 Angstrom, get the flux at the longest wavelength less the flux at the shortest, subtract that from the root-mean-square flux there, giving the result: 9.03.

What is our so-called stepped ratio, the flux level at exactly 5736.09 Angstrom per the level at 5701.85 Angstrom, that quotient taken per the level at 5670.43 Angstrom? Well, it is 0.162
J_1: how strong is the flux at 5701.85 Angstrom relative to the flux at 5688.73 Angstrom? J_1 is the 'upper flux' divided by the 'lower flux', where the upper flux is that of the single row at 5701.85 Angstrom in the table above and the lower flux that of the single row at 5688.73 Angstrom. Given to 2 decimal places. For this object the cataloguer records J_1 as 0.91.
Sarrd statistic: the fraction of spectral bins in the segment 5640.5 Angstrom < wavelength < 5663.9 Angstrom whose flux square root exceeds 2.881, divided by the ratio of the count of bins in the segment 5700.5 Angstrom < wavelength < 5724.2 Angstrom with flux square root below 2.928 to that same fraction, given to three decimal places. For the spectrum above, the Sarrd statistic 0.051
